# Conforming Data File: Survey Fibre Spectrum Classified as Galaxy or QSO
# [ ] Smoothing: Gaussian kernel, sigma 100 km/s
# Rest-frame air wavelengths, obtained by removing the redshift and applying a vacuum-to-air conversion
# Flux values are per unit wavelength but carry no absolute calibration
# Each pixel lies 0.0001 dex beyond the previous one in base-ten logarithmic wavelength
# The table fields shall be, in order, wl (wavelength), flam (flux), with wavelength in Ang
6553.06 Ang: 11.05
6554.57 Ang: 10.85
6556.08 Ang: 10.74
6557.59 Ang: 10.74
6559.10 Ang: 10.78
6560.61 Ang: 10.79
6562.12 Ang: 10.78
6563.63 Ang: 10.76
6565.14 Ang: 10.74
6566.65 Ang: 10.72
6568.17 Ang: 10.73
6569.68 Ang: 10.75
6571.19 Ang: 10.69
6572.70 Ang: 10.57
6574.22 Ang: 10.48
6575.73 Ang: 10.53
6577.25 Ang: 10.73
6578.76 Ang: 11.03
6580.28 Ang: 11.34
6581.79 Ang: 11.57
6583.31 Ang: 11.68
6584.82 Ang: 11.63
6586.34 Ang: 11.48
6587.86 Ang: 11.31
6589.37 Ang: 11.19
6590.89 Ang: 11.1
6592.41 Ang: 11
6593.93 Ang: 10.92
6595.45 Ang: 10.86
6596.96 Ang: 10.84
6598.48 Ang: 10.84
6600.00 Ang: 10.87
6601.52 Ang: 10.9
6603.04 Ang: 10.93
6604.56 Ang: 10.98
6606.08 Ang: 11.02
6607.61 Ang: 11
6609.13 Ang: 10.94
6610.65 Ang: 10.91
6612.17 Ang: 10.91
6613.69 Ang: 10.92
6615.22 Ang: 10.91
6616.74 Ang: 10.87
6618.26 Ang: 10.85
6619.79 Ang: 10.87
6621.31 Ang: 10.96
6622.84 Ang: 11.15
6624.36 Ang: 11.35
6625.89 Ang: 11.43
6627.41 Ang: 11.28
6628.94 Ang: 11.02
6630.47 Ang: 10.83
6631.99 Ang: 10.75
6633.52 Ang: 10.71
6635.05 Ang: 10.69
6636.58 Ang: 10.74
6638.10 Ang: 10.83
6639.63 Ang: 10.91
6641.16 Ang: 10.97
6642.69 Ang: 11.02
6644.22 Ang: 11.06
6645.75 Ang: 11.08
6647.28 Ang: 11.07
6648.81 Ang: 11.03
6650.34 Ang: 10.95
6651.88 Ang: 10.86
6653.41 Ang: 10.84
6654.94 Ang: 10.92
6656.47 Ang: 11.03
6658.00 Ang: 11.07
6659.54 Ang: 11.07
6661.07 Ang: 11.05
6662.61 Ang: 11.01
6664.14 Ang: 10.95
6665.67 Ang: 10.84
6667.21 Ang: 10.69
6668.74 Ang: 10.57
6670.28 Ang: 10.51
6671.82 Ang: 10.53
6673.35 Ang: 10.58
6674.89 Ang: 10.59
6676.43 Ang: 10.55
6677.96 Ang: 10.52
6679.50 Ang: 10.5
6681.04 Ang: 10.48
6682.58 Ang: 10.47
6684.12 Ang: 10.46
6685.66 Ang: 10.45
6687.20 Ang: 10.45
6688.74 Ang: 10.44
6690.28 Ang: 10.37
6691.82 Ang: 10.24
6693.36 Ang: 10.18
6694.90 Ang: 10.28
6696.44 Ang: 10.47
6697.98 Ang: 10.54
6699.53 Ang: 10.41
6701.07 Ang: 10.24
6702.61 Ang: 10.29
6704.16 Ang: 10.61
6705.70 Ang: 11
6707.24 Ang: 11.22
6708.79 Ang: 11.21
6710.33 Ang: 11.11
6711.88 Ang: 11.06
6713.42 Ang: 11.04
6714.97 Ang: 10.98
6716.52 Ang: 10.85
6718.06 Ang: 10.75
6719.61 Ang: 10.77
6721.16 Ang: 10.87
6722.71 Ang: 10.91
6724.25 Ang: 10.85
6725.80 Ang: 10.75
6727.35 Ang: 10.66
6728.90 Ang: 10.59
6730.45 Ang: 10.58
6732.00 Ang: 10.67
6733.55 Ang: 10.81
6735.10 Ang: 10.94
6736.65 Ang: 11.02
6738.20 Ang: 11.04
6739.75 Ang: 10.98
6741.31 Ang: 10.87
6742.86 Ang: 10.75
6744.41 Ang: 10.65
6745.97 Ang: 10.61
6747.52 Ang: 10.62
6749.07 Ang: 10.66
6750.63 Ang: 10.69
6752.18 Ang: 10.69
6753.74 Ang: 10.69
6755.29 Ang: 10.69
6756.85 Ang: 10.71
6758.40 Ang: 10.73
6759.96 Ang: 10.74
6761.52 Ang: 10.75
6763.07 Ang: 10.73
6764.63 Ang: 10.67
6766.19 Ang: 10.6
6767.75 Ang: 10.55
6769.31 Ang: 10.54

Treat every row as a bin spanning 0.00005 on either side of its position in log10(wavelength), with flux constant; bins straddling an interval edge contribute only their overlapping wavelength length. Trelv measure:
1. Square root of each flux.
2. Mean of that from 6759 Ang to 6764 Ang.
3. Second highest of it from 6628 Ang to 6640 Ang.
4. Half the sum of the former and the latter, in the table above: 3.29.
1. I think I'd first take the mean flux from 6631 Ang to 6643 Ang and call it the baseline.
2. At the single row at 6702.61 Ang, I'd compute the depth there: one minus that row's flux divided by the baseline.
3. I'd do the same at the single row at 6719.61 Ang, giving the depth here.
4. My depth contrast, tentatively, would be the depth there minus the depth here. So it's 0.04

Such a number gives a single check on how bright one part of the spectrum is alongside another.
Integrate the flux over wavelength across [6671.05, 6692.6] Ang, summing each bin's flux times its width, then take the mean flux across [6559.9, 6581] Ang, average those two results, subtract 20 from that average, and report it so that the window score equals 98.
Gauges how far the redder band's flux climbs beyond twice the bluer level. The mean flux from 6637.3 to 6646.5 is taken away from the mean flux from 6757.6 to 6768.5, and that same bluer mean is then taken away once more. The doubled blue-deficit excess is -11.3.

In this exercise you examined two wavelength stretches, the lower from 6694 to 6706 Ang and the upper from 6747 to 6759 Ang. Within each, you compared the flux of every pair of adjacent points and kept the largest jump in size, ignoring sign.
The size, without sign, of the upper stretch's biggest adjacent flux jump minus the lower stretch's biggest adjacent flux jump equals 0.35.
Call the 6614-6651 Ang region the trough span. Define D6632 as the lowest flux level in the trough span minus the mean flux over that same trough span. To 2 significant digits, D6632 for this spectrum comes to -0.28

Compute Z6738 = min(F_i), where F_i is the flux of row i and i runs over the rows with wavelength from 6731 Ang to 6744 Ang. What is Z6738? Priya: 10.67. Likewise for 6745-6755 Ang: 10.61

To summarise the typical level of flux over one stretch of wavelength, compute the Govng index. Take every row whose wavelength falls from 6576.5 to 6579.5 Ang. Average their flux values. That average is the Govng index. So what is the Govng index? 10.9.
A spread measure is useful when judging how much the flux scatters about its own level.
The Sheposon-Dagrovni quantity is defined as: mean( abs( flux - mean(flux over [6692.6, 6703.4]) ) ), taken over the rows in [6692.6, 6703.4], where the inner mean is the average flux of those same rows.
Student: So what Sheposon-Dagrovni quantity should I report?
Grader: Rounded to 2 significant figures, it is 0.11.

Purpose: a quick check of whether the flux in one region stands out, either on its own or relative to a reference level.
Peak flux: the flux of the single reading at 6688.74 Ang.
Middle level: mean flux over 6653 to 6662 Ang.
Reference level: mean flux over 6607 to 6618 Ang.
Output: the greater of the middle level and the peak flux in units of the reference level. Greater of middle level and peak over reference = 11.00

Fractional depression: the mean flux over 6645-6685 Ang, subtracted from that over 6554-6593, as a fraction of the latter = 0.016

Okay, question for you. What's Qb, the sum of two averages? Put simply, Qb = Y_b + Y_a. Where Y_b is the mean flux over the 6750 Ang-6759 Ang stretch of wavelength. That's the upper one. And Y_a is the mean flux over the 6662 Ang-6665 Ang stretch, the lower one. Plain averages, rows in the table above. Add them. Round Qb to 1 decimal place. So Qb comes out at 21.7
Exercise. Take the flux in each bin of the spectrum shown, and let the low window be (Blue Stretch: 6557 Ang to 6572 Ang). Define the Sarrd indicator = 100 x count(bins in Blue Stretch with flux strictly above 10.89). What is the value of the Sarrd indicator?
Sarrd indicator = 0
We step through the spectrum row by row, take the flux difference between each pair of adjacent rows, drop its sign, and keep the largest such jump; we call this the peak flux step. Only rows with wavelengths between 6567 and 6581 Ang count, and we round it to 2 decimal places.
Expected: 0.31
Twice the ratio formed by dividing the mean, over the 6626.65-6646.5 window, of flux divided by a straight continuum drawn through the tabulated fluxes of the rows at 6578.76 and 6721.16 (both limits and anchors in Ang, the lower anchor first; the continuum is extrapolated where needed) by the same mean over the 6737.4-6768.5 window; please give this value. 2.01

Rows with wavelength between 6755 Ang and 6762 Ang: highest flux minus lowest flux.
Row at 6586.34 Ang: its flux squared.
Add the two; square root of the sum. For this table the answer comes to 11.5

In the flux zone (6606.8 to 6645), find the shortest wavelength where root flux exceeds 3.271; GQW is 6607.61 Ang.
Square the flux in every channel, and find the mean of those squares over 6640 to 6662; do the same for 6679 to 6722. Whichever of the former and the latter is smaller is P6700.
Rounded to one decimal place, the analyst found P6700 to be 113.2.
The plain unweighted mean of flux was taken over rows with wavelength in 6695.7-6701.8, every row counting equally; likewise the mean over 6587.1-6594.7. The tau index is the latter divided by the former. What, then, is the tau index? 1.066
